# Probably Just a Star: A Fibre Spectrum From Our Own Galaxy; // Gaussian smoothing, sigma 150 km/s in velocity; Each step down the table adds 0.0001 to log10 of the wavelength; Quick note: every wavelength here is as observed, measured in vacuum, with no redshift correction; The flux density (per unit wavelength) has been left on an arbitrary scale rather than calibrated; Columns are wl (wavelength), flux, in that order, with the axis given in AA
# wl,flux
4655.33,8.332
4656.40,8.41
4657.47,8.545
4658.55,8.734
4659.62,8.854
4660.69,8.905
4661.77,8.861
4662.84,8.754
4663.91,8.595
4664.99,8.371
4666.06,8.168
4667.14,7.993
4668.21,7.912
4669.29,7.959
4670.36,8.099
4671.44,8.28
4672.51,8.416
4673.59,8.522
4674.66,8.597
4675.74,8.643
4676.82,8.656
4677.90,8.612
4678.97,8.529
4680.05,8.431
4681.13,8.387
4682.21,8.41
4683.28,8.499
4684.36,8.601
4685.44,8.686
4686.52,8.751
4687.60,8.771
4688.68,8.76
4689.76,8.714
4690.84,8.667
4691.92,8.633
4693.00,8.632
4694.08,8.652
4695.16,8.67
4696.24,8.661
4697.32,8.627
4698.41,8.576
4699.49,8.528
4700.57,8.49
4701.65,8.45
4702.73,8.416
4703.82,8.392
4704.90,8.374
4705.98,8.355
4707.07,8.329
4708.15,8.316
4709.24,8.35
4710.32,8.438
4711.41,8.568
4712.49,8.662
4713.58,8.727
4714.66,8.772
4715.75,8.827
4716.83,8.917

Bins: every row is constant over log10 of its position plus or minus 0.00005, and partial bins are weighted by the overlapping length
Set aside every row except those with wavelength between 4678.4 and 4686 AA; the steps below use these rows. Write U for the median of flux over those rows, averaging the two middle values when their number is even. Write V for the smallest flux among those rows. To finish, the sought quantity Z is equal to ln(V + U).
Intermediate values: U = 8.50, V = 8.387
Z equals 2.83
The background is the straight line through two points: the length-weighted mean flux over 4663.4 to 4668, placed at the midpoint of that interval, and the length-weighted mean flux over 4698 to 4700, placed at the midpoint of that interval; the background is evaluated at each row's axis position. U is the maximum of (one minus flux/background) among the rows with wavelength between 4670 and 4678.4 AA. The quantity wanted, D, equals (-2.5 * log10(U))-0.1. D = 3.98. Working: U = 0.023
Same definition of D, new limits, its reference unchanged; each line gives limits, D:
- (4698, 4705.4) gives 3.79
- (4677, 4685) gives 7.79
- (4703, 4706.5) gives 3.66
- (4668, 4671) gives 3.30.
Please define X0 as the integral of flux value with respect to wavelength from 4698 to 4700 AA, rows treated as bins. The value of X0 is 17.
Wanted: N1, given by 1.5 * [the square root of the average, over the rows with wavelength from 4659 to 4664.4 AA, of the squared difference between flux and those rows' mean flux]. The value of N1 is 0.17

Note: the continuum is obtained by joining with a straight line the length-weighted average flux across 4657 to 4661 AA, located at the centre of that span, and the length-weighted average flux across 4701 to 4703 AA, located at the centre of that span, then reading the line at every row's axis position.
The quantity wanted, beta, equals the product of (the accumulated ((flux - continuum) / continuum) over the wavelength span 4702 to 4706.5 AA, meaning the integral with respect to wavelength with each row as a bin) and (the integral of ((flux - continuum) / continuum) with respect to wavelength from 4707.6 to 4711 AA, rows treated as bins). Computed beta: 0.0004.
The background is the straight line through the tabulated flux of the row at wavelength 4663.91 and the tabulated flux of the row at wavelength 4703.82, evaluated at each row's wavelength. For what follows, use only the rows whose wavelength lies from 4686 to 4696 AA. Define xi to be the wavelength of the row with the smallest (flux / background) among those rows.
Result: 4691.92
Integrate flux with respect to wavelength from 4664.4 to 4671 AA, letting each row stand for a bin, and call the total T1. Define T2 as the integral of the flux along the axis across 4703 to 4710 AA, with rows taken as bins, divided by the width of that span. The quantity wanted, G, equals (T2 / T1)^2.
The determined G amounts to 0.0245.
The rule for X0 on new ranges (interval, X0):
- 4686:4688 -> 18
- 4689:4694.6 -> 49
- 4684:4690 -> 52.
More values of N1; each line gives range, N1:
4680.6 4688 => 0.22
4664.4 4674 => 0.31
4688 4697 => 0.06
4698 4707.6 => 0.12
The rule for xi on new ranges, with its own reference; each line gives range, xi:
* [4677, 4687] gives 4681.13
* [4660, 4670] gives 4668.21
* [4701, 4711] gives 4708.15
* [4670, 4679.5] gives 4670.36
